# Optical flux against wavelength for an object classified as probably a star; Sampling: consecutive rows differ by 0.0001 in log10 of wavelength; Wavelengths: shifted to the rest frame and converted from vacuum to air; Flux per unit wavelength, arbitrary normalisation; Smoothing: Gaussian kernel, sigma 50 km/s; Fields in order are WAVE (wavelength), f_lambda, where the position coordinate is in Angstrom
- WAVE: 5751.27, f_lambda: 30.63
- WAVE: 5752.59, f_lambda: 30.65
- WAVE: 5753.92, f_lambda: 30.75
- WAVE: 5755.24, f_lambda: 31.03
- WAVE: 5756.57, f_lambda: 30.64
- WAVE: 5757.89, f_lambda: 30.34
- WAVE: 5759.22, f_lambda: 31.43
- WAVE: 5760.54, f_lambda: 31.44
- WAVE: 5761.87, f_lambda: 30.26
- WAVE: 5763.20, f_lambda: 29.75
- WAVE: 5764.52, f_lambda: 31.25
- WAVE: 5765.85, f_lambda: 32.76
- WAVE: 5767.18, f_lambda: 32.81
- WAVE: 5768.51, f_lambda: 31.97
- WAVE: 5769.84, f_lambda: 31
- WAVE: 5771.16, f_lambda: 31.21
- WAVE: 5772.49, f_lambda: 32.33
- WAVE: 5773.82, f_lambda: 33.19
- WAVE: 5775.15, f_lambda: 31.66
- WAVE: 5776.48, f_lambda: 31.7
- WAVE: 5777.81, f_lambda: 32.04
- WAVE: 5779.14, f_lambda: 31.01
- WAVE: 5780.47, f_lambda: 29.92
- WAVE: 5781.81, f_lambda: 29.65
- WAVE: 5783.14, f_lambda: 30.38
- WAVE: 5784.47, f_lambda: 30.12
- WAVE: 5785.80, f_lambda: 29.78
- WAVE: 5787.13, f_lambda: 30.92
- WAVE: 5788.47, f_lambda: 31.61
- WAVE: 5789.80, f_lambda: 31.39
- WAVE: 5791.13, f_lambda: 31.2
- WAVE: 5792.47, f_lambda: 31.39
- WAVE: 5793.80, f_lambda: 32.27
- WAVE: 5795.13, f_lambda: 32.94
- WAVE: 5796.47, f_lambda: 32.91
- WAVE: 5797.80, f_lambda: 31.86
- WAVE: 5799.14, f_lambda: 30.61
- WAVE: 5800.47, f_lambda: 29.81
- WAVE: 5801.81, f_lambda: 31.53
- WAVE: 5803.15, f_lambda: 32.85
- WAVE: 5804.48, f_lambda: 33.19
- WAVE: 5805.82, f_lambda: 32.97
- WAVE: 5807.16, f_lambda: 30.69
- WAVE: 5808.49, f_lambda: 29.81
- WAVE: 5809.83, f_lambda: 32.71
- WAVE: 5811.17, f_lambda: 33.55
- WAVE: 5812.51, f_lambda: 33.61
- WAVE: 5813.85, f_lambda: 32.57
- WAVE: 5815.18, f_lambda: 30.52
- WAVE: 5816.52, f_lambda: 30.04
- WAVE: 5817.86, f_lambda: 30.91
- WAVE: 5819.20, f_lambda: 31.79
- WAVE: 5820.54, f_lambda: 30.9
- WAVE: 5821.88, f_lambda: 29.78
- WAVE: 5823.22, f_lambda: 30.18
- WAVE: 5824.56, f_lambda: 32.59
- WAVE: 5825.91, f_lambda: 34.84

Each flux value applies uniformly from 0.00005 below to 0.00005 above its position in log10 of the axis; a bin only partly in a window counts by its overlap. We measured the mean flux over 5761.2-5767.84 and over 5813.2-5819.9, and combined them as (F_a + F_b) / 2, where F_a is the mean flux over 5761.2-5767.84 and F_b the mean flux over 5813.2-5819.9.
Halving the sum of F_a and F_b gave 31.27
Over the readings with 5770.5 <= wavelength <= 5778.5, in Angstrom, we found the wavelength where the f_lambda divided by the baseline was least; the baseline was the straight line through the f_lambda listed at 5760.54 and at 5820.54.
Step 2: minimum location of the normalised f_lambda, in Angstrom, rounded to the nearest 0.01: 5771.16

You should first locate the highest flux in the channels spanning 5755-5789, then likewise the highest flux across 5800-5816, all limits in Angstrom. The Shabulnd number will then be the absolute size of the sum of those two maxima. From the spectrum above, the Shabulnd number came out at 66.8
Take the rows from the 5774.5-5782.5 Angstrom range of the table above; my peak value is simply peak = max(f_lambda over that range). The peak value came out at 32.04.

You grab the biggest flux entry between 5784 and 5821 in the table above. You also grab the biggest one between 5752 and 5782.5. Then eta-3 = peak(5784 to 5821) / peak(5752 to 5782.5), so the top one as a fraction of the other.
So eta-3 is 1.01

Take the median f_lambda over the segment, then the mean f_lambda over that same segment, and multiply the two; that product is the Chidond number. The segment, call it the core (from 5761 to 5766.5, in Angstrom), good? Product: 954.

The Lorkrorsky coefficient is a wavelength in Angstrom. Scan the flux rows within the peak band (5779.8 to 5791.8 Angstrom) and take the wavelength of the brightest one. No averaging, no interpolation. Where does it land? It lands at 5788.47 Angstrom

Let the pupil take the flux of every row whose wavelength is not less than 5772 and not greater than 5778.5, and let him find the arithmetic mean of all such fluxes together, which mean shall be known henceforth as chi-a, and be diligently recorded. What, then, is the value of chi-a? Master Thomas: 32.2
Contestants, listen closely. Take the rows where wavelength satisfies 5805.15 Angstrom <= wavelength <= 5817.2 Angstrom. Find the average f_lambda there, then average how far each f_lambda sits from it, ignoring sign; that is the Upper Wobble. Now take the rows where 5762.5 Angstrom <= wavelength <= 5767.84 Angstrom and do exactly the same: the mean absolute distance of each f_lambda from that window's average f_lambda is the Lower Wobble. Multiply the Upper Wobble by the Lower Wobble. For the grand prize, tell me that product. 1.6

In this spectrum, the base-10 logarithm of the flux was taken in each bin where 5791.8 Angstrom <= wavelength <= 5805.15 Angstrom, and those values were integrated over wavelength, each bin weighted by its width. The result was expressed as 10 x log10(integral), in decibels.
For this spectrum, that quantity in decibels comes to 13.0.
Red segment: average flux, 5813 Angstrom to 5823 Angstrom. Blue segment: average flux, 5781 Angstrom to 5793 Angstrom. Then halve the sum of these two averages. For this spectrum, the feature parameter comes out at 30.82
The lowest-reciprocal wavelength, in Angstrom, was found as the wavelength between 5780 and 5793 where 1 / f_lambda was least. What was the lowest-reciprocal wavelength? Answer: 5788.47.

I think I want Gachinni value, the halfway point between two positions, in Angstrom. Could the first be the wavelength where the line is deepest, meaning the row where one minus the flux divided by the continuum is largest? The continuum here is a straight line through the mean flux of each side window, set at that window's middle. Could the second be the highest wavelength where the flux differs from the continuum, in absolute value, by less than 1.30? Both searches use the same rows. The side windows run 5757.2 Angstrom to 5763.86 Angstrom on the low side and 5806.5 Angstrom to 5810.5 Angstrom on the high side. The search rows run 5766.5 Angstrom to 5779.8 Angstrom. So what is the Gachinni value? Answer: 5779.1 Angstrom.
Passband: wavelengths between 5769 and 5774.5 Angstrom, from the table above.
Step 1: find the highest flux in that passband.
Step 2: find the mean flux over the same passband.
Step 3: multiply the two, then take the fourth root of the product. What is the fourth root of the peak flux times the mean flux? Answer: 5.71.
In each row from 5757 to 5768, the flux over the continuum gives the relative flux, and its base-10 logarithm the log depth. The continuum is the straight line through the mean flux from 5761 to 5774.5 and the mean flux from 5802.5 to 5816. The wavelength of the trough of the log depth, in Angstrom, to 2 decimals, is 5763.20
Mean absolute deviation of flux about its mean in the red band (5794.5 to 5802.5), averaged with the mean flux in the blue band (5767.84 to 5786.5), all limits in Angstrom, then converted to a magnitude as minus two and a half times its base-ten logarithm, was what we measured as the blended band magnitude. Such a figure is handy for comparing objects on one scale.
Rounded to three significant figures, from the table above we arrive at -3.01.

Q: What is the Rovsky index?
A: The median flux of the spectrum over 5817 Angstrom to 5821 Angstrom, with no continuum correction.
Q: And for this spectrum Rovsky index 30.9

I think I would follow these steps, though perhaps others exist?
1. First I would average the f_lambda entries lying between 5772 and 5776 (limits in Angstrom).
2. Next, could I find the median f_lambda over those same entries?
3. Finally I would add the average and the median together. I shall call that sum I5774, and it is 64.7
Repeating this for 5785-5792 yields 62.2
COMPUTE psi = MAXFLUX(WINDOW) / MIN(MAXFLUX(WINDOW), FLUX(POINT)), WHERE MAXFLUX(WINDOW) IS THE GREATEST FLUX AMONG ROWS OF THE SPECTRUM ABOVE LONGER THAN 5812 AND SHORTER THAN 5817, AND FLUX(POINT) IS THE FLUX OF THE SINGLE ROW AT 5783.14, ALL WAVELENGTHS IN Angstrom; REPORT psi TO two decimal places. 1.11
